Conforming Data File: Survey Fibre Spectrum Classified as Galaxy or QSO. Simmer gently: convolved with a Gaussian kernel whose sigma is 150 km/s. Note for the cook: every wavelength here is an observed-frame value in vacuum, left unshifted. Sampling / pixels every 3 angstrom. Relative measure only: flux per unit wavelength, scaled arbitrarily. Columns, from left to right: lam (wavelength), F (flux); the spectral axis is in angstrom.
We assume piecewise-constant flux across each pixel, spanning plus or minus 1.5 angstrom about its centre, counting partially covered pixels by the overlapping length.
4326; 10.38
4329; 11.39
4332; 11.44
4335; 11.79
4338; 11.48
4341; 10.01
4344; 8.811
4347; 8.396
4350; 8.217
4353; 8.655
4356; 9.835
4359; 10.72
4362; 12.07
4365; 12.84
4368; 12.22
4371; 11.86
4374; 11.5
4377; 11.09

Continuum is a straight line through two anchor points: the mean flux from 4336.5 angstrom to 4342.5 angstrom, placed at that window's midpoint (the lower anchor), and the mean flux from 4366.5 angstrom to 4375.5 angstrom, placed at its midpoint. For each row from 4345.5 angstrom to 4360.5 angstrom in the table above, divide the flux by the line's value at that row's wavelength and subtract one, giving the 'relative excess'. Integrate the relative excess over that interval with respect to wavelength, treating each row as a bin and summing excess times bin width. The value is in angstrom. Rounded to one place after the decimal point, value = -2.8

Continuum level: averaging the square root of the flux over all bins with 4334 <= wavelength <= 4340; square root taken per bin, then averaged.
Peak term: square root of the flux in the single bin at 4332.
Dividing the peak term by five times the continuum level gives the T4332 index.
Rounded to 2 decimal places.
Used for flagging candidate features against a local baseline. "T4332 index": 0.20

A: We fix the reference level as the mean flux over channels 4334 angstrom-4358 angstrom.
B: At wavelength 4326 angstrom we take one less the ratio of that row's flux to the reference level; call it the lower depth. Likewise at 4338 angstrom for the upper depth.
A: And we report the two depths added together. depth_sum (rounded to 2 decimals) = -0.27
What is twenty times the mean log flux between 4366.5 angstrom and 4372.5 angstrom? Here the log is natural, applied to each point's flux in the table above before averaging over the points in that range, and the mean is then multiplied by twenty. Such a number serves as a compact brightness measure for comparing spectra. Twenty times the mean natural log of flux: 49.8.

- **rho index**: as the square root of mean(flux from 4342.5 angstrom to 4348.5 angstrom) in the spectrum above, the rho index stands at 2.93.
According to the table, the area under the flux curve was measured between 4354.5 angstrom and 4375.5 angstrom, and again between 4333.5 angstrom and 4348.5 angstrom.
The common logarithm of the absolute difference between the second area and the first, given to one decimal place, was 2.0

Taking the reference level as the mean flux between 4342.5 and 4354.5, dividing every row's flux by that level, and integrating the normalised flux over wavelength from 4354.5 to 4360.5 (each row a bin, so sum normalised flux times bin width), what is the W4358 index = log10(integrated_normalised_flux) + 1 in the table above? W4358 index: 1.9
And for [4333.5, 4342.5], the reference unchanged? 2.1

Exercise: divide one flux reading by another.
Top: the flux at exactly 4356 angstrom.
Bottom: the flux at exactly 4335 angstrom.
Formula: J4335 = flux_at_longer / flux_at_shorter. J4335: 0.83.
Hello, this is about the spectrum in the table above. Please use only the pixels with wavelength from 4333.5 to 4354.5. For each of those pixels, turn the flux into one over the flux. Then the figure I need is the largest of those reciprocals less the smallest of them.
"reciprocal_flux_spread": 0.037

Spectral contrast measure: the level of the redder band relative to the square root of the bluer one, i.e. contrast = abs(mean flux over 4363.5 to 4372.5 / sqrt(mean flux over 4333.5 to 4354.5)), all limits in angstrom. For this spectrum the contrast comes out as 3.97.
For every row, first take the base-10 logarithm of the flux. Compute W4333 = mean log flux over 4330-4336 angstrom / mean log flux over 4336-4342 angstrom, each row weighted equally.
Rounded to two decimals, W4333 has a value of 1.03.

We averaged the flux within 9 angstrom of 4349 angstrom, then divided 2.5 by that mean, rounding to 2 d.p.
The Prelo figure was 0.28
